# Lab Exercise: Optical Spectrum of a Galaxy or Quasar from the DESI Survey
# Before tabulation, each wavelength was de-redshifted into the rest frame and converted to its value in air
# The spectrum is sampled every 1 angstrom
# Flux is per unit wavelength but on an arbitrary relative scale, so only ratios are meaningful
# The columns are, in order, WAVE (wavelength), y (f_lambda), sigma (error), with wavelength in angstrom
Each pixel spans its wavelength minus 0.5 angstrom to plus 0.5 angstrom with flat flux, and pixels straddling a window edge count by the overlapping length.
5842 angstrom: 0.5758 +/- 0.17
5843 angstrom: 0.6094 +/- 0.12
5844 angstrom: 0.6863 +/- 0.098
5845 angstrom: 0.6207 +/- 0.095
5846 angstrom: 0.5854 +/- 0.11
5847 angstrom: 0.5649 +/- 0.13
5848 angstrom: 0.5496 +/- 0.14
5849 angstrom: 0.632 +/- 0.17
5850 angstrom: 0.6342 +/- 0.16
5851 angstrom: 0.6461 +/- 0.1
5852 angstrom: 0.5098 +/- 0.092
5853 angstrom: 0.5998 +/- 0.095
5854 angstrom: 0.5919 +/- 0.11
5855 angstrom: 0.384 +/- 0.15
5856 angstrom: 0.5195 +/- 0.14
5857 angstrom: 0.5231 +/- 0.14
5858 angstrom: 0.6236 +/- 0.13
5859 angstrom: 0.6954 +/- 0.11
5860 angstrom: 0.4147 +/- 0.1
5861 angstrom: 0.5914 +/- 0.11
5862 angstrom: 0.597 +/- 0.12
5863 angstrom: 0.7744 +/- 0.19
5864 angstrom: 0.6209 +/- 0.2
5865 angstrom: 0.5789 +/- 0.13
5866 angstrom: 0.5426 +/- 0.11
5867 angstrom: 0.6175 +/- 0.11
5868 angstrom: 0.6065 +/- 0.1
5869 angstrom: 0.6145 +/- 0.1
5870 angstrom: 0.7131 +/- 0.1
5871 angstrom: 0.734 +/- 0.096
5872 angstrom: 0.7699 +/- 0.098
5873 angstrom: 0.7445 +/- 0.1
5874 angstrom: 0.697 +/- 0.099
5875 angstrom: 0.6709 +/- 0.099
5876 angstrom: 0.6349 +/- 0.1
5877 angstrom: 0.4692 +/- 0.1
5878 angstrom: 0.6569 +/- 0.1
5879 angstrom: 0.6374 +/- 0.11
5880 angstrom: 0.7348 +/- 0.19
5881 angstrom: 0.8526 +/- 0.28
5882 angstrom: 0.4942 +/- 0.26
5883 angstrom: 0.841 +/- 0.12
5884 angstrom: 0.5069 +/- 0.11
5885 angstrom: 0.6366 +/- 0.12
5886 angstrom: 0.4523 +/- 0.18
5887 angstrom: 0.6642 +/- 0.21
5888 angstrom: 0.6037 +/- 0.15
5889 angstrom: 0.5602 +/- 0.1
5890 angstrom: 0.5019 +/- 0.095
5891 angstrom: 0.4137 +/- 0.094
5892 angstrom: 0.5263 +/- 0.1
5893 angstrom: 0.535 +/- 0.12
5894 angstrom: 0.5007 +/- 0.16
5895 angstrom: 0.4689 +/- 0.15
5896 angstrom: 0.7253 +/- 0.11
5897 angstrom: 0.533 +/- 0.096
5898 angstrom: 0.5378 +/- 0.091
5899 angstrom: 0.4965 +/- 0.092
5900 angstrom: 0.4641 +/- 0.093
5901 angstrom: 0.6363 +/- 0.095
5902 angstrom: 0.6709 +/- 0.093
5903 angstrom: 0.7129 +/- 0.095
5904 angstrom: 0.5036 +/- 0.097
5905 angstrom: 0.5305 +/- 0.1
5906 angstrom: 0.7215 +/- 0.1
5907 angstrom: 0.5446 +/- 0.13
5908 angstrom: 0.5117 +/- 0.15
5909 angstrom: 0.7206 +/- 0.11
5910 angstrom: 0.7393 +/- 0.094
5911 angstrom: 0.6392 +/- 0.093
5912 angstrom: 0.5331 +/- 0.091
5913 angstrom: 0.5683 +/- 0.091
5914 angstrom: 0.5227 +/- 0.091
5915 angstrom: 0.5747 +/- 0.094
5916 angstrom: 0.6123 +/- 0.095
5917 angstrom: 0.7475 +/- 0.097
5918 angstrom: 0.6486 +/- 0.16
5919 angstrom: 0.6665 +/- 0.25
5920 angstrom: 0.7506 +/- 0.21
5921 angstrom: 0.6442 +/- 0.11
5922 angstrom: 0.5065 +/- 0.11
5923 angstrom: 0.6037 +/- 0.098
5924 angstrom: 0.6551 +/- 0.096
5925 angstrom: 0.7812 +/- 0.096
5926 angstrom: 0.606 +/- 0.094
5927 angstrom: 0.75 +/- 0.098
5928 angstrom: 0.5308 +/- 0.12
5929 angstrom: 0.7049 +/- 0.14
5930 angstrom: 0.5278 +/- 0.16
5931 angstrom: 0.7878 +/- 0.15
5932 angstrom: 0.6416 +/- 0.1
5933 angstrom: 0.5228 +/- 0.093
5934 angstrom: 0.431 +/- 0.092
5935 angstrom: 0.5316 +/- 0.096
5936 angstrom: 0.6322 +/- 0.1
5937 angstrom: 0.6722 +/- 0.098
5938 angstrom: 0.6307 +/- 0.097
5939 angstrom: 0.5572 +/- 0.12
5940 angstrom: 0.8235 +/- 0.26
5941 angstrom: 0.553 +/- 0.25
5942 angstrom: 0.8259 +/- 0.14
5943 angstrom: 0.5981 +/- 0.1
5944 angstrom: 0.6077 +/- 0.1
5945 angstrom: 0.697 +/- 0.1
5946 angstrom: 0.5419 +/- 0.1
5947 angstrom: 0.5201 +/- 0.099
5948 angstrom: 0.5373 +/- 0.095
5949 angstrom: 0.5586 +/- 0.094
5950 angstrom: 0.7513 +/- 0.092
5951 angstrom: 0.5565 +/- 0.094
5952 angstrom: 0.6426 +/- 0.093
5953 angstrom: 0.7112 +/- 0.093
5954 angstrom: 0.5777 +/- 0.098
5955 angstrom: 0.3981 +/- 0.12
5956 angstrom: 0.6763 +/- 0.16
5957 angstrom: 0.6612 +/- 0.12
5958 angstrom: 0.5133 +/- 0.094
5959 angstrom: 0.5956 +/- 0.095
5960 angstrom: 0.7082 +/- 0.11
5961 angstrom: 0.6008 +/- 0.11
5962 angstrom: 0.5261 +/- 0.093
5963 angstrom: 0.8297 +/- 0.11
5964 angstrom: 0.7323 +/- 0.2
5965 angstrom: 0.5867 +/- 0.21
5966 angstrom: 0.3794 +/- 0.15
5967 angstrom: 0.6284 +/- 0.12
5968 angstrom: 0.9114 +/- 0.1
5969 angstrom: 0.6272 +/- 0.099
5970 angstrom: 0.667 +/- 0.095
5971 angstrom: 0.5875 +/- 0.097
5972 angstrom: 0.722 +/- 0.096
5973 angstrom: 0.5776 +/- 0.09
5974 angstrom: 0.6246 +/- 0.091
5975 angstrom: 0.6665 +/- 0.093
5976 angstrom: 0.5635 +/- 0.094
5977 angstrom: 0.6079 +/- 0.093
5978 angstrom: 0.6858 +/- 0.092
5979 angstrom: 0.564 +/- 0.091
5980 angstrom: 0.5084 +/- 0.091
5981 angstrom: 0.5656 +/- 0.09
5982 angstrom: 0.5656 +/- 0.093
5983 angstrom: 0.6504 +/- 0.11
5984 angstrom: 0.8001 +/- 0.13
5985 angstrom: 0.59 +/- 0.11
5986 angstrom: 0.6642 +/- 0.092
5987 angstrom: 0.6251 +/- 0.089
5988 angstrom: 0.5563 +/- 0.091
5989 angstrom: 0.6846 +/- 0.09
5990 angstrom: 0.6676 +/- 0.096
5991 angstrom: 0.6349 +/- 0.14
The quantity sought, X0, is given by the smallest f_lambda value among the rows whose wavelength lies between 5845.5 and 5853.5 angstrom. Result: 0.5098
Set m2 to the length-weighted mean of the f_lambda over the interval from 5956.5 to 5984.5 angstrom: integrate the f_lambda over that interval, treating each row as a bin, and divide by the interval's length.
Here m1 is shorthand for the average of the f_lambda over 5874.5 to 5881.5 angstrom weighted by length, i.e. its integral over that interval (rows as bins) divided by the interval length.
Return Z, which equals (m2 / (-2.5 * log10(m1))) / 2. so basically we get 0.71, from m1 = 0.67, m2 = 0.631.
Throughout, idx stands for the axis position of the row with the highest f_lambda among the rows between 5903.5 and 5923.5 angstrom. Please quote 5920 angstrom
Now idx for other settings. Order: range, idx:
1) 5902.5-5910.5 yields 5910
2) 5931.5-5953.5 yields 5942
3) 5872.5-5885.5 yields 5881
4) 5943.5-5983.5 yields 5968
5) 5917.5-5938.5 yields 5931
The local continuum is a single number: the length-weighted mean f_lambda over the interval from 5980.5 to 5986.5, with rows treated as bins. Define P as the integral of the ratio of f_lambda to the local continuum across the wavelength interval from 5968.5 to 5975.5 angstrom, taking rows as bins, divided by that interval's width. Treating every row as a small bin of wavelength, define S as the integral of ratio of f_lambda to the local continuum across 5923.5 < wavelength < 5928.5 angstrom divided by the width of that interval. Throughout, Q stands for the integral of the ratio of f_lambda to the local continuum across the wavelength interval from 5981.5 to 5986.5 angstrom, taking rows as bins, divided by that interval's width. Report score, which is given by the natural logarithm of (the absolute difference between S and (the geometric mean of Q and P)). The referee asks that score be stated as -3.6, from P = 0.999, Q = 1.02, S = 1.04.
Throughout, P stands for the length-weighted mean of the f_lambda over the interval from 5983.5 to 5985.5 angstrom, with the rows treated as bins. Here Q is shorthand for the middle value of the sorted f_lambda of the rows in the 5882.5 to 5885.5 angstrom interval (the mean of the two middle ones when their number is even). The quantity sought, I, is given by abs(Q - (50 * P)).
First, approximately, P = 0.70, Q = 0.64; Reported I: 34.1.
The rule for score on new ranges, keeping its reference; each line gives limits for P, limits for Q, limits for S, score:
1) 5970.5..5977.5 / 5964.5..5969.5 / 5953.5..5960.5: -2.9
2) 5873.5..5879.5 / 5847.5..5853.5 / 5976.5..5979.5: -4.4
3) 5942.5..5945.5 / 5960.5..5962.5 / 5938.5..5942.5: -1.9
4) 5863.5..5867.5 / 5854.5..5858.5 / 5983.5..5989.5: -1.8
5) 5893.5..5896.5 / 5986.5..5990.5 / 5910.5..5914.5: -3.0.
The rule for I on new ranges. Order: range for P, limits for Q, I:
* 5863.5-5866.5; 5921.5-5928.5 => 28.4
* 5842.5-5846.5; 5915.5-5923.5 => 30.6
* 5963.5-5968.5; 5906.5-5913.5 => 31.8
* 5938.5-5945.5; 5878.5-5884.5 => 32.6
